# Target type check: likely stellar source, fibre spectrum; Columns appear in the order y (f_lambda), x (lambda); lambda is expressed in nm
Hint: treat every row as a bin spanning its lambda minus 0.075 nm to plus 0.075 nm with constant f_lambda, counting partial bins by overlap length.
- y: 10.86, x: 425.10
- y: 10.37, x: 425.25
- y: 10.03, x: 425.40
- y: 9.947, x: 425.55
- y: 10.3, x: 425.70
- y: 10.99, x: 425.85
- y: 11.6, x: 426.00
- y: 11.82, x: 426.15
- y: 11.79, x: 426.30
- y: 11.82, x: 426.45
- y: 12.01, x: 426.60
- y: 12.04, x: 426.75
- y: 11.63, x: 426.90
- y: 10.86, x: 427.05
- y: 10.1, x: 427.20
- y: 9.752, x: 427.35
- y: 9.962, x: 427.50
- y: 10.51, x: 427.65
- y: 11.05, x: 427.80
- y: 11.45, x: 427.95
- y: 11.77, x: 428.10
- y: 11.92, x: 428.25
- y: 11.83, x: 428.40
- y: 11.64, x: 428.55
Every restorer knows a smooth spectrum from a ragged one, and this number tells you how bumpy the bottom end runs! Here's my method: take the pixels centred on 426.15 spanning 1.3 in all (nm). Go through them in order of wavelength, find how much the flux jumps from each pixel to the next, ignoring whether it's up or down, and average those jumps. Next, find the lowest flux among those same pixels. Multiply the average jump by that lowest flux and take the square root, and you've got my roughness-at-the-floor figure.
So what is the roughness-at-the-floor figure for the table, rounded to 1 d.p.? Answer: 1.6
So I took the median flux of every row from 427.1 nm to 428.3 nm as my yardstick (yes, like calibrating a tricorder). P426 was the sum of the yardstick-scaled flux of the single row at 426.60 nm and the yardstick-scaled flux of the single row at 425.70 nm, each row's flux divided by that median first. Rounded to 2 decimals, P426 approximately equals 2.07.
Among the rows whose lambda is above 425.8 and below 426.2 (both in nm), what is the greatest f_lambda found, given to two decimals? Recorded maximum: 11.82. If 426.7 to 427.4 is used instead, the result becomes 12.04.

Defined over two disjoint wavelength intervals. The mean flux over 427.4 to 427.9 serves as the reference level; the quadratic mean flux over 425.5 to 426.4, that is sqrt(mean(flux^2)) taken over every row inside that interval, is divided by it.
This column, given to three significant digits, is 1.06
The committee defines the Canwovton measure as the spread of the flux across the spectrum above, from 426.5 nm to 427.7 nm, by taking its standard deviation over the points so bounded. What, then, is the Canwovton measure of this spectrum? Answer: 0.9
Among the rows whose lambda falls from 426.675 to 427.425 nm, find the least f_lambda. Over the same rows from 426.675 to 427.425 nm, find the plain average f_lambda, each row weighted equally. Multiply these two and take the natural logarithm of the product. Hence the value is 4.66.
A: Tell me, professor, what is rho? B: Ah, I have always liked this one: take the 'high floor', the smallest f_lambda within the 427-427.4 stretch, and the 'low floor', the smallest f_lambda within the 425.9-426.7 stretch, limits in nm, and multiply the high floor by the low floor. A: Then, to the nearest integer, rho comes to 113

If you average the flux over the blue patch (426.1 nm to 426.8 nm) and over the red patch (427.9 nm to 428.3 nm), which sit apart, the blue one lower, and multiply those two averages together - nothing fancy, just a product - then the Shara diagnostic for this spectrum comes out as 139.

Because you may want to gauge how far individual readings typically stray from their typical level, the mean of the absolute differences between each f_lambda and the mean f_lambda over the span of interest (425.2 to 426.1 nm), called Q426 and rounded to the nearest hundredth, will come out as 0.50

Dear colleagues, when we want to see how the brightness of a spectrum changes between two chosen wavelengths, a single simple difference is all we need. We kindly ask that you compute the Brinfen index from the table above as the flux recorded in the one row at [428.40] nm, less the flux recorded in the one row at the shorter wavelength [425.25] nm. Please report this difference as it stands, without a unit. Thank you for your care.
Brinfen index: 1.5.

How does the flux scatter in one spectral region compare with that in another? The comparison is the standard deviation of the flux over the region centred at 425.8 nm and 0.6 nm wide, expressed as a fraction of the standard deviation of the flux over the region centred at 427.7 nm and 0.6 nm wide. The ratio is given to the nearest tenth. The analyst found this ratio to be 1.1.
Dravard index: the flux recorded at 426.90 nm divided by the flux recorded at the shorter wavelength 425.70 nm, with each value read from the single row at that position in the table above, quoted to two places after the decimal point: 1.13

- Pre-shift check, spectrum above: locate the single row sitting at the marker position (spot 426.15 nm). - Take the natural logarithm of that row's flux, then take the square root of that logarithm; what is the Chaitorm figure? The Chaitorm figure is 1.57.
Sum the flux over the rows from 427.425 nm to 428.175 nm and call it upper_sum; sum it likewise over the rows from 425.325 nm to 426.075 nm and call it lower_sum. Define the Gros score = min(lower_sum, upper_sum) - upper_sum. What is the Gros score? -1.9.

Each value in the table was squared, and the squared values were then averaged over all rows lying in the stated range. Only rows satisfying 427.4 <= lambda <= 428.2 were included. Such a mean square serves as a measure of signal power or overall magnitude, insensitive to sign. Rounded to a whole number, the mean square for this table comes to 120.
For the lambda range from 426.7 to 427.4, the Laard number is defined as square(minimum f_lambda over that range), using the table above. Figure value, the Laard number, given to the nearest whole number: 95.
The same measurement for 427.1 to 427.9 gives 95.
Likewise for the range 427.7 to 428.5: 122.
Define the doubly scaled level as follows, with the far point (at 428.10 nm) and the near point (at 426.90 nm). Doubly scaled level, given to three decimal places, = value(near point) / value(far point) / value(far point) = 0.084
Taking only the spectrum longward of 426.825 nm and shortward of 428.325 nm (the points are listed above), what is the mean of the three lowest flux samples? 9.9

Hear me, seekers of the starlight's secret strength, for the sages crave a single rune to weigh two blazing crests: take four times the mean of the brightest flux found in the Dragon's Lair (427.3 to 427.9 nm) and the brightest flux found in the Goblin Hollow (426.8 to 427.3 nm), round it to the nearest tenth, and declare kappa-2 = 45.4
